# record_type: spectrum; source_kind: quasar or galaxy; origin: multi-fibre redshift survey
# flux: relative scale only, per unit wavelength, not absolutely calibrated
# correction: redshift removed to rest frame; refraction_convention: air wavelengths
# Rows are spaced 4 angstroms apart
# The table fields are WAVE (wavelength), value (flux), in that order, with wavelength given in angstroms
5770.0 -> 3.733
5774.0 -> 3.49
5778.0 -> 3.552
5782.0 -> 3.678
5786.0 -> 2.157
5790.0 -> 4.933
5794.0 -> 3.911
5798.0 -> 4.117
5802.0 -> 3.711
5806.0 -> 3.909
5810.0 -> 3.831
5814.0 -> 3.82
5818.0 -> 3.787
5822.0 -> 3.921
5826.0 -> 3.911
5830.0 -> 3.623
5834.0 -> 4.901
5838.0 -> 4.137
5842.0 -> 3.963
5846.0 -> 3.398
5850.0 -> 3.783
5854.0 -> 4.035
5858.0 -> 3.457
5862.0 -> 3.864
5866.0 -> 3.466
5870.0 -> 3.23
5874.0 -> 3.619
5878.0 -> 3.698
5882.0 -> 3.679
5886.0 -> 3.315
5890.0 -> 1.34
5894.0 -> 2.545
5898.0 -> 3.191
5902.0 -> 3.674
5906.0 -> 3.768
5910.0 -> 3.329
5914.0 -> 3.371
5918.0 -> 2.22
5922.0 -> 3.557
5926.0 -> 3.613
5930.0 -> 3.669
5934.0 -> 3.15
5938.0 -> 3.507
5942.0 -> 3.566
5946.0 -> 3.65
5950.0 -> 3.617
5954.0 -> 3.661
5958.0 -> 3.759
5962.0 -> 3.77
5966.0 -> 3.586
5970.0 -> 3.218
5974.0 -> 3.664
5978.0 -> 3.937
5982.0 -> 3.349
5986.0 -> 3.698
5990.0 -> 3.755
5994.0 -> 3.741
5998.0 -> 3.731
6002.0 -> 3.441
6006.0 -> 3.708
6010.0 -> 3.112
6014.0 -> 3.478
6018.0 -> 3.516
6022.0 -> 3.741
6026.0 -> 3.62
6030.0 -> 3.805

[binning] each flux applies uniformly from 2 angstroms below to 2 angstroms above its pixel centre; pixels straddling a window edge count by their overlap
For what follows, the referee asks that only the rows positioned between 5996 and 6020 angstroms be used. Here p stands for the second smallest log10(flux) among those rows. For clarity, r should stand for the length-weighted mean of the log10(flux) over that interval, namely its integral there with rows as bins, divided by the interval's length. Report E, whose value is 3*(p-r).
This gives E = -0.02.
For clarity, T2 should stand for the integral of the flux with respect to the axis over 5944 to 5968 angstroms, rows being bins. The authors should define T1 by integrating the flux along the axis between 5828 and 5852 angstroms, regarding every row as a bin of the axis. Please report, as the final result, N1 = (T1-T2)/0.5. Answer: 14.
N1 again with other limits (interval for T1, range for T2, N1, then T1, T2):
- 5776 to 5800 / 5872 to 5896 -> 33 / 89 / 72.8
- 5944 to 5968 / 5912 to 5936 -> 20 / 88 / 78.3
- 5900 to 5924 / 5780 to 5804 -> -21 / 80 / 90.0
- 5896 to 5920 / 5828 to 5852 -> -34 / 78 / 95.2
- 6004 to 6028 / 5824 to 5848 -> -22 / 85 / 95.7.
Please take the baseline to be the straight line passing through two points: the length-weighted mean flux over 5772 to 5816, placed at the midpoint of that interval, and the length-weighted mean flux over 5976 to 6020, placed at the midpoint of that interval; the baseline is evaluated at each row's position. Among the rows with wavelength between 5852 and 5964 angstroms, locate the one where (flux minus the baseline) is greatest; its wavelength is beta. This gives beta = 5854.0 angstroms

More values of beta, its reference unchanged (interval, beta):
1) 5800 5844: 5834.0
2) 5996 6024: 6022.0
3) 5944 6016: 5978.0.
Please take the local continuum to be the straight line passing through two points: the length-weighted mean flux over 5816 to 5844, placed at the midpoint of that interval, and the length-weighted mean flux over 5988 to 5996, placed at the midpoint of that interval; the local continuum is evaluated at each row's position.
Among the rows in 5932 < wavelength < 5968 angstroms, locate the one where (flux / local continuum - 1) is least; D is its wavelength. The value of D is 5934.0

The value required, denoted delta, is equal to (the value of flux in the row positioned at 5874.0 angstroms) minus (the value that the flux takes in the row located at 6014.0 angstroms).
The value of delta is 0.14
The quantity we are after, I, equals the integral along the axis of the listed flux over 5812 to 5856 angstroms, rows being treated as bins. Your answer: 173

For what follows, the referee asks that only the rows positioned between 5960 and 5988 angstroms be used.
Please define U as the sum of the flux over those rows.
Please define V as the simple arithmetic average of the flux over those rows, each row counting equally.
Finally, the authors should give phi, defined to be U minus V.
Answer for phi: 22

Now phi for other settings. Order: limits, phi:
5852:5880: 22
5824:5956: 112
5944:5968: 18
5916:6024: 92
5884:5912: 18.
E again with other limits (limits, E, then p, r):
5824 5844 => -0.06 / 0.592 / 0.61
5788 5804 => -0.08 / 0.592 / 0.62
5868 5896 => -0.18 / 0.406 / 0.46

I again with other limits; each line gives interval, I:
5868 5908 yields 128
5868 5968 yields 336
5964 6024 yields 215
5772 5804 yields 118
